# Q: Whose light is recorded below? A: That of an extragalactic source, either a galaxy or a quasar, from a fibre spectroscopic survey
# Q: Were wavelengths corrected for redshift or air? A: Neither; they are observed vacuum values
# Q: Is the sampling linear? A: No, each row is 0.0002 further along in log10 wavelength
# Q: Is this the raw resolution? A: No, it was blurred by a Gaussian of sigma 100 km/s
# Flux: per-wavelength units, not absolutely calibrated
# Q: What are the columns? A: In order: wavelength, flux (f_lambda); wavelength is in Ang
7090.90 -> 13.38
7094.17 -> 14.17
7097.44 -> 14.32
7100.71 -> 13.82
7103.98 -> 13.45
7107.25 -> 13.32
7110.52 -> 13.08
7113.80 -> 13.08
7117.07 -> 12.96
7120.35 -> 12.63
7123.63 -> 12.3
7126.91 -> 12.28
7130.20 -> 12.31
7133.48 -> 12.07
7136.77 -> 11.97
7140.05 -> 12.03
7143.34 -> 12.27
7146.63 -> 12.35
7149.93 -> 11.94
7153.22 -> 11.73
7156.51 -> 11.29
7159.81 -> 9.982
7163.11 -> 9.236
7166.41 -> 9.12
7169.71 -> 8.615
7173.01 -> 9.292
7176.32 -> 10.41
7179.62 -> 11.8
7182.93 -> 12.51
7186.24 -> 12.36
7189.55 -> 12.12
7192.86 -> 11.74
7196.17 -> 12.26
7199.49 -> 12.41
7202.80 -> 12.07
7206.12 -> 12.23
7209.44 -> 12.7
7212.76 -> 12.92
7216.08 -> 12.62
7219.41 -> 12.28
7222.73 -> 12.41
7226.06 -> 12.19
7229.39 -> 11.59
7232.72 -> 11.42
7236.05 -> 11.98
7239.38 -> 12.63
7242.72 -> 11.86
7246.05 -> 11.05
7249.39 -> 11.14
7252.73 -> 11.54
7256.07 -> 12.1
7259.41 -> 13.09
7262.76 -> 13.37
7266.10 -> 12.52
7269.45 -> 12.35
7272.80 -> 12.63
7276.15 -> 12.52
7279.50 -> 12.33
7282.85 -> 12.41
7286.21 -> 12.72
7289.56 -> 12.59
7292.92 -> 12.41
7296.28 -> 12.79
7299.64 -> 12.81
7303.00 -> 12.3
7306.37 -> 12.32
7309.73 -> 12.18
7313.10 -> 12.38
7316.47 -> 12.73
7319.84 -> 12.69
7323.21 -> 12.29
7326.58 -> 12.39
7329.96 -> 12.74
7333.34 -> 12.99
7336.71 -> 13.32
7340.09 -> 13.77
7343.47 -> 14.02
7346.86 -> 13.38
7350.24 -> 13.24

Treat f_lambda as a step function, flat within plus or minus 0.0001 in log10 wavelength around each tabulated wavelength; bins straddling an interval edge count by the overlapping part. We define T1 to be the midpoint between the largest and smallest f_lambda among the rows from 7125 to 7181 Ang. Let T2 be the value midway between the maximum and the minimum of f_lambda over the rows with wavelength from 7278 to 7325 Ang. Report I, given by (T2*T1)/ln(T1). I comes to 55.7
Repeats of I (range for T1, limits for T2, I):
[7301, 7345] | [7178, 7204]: 61.7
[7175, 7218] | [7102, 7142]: 60.4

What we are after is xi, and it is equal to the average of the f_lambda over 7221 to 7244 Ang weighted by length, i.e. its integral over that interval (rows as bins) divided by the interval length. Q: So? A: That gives 12.0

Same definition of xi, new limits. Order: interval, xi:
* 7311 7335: 12.6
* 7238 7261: 11.9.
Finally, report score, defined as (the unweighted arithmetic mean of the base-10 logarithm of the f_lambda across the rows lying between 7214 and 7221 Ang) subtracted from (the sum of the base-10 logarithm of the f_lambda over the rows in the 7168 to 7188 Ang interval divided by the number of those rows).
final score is -0.065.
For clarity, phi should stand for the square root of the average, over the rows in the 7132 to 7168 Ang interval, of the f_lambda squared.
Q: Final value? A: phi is 11.3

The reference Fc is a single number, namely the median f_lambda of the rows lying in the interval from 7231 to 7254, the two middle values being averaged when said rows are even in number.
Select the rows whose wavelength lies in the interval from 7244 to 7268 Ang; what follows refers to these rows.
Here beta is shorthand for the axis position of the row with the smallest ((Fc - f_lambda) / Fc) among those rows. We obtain 7262.76 Ang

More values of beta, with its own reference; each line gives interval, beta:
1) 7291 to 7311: 7299.64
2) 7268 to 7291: 7286.21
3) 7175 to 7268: 7262.76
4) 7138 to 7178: 7146.63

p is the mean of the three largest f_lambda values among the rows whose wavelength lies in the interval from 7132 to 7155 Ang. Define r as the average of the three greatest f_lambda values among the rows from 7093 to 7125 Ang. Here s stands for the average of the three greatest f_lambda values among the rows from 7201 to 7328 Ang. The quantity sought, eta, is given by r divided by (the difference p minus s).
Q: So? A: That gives -16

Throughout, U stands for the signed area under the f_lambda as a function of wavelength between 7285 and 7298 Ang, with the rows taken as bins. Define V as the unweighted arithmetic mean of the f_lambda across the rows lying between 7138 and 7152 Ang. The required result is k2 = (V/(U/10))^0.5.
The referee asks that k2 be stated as 0.86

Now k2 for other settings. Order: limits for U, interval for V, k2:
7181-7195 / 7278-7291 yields 0.86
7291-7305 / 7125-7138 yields 0.83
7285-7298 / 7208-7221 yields 0.88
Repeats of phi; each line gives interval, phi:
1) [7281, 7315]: 12.5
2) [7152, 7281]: 11.8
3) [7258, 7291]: 12.7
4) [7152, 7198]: 11.0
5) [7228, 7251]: 11.7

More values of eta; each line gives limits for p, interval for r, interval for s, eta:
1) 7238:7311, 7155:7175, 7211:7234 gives 23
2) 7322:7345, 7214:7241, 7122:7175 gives 9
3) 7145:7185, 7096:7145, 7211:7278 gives -16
